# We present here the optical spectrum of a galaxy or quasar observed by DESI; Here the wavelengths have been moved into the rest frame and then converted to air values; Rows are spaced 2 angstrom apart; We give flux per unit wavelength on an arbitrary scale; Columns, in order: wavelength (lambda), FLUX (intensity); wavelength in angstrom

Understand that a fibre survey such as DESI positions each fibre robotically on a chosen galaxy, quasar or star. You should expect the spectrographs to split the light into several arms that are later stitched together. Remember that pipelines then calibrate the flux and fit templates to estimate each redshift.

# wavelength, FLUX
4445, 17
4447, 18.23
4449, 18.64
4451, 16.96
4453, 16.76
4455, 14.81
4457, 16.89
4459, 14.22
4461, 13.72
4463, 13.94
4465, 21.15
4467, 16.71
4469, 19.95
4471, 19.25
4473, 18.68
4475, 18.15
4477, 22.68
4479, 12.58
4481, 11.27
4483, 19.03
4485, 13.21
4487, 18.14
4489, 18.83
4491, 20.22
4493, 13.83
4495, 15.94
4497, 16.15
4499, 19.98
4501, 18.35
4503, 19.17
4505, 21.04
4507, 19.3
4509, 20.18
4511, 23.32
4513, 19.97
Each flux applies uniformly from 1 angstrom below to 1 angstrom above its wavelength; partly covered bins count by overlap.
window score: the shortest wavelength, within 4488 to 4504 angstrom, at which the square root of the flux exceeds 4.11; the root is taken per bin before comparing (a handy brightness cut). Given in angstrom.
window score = 4489 angstrom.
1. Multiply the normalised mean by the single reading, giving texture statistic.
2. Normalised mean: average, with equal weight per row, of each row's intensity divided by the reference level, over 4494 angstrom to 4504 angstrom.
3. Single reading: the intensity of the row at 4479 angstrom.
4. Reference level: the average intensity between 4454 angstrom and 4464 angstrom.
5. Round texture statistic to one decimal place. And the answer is 15.3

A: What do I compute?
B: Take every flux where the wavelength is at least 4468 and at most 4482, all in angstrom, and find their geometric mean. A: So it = 17.0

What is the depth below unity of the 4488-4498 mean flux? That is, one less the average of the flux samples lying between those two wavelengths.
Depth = -16.0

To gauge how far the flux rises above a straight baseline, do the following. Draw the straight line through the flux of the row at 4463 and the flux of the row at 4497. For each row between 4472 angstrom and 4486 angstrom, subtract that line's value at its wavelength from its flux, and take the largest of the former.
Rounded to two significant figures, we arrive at 7.8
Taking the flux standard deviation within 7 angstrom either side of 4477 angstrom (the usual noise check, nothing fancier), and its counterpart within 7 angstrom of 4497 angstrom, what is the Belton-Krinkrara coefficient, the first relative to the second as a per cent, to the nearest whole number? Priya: 167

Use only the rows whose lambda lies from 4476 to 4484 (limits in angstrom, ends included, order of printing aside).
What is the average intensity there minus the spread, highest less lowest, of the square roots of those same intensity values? 15.0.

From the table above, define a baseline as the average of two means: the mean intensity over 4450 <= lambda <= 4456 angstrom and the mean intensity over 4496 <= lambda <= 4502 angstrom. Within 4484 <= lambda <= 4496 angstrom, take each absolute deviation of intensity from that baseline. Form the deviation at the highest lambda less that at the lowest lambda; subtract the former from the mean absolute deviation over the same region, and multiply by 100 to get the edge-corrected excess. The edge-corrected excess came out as 510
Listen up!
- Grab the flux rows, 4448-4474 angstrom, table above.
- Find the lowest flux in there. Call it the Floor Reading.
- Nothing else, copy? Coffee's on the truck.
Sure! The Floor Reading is 13.72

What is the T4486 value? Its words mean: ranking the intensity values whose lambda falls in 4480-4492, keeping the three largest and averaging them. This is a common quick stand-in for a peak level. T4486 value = 19.4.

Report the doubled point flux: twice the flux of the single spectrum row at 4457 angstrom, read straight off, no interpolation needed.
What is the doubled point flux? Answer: 33.8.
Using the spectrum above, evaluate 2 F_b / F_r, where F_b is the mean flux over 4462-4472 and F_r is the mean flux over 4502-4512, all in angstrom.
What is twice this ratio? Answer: 1.77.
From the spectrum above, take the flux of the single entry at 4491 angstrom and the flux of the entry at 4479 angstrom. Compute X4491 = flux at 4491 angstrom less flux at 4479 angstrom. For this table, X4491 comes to 7.6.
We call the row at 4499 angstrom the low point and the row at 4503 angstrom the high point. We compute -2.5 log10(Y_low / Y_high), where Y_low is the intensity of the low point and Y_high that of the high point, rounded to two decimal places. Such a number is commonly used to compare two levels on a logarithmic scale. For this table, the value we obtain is -0.04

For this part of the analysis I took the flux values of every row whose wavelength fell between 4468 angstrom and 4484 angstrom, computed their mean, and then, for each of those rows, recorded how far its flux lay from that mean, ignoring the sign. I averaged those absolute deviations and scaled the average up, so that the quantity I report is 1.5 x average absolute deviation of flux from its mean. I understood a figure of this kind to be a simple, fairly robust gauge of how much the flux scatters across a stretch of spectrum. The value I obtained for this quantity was 4.3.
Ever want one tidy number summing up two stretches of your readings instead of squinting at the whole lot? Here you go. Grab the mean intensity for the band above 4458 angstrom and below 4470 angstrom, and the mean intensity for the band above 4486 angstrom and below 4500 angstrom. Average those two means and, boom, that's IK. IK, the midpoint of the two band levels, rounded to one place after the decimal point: 17.1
